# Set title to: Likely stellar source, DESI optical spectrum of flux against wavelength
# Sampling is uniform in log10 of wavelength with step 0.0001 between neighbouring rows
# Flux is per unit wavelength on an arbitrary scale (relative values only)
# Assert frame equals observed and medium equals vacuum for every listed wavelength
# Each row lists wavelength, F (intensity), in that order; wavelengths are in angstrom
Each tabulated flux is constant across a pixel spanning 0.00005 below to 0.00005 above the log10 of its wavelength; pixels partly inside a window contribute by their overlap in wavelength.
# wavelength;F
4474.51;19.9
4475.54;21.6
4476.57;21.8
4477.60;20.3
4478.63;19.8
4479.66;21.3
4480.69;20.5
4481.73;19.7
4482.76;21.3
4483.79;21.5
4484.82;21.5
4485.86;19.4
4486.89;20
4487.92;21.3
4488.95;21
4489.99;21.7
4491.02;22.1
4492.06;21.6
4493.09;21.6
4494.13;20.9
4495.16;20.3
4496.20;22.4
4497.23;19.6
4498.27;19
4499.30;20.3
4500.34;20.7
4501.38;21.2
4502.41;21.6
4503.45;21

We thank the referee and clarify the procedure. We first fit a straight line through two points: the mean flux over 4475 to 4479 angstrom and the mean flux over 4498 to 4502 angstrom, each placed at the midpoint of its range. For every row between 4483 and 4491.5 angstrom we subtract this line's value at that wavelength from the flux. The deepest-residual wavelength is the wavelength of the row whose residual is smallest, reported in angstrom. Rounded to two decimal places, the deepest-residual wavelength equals 4485.86 angstrom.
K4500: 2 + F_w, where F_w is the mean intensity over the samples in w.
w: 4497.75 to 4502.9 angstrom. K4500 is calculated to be 22.6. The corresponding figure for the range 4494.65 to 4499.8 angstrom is 22.3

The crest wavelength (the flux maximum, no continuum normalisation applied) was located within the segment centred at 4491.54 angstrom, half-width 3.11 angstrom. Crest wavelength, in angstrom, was 4491.02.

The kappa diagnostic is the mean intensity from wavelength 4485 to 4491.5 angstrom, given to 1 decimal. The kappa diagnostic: 20.9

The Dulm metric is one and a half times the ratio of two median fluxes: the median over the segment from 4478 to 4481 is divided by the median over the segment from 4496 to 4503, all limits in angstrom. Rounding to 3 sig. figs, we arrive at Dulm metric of 1.49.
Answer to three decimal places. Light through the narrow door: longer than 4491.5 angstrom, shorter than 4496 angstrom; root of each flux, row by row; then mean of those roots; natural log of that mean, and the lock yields 1.525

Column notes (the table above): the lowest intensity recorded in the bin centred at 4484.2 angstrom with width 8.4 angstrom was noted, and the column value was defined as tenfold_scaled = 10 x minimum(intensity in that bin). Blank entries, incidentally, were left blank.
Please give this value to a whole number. 194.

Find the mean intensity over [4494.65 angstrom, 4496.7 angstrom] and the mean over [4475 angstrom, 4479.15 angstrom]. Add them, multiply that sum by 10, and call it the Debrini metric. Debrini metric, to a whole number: 422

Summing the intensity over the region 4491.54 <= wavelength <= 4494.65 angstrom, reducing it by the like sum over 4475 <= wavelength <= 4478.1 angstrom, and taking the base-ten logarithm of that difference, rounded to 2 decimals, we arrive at -0.40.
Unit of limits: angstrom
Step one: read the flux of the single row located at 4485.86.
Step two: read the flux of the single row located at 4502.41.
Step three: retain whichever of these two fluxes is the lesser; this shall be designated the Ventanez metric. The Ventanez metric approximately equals 19.4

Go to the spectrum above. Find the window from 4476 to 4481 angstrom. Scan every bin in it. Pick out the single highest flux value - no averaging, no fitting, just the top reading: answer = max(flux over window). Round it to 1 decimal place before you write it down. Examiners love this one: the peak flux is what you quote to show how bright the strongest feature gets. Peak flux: 21.8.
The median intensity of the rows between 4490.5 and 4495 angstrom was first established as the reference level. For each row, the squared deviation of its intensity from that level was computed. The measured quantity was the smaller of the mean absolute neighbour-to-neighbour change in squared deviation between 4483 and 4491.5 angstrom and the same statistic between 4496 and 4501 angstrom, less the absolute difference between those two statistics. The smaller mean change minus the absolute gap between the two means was -0.03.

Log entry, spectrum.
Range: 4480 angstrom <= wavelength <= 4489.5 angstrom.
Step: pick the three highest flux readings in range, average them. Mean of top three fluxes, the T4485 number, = 21.4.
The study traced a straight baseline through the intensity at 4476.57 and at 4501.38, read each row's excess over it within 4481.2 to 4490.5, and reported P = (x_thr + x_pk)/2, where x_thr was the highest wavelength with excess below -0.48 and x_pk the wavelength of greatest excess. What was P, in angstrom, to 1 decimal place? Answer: 4489.5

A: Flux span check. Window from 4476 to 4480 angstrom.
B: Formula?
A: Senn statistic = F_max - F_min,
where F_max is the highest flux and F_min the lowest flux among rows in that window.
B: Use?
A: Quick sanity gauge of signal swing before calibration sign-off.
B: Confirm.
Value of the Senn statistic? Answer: 2.00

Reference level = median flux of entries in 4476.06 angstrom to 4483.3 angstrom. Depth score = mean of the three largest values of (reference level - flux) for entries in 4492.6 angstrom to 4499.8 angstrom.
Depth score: 0.87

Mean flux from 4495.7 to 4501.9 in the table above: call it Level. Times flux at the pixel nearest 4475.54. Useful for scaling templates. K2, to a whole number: 444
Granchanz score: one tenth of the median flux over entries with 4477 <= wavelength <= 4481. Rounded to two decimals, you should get 2.04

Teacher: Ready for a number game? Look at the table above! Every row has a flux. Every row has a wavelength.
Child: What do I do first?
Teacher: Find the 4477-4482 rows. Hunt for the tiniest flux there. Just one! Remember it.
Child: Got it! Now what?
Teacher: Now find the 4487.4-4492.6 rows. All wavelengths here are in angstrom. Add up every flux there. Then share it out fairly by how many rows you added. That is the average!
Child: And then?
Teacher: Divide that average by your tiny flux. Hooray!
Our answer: 1.09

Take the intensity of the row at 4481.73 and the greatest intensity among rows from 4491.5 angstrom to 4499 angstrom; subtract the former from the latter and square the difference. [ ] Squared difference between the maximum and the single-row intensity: 7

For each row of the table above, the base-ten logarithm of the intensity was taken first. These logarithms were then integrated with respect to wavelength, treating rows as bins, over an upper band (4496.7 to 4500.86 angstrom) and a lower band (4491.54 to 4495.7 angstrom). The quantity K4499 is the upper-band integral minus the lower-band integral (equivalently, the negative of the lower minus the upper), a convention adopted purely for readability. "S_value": -0.10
